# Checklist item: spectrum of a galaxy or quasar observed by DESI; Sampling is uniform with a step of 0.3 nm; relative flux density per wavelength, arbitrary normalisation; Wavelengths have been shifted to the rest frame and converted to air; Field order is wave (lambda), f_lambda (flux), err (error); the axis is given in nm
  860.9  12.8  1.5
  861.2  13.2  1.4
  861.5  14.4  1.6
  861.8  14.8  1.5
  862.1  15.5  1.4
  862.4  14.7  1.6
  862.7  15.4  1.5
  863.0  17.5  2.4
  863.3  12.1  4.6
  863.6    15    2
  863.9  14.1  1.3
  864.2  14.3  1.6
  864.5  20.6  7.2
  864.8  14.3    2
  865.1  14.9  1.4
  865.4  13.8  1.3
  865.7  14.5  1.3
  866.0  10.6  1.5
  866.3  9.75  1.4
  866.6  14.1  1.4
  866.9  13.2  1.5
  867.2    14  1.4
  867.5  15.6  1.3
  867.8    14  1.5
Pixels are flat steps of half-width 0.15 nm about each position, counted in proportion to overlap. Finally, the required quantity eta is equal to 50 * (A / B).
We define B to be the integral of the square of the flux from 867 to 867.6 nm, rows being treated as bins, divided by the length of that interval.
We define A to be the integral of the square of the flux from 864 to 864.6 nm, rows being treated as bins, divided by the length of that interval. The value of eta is 69.1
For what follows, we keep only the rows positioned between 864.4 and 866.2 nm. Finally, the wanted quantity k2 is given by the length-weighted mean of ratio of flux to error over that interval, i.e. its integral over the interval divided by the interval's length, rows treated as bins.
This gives 8.4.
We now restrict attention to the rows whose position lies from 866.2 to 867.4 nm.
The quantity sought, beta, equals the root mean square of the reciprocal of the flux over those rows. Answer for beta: 0.0812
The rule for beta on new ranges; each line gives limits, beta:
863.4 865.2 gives 0.0660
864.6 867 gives 0.0787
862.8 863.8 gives 0.0696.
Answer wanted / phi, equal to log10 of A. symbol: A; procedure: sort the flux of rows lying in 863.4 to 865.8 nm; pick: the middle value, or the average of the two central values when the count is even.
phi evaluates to 1.16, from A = 14.4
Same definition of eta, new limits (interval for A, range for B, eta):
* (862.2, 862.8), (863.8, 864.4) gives 51.5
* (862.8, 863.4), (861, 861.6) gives 62.5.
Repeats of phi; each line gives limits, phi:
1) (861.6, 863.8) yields 1.18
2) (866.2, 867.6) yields 1.15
